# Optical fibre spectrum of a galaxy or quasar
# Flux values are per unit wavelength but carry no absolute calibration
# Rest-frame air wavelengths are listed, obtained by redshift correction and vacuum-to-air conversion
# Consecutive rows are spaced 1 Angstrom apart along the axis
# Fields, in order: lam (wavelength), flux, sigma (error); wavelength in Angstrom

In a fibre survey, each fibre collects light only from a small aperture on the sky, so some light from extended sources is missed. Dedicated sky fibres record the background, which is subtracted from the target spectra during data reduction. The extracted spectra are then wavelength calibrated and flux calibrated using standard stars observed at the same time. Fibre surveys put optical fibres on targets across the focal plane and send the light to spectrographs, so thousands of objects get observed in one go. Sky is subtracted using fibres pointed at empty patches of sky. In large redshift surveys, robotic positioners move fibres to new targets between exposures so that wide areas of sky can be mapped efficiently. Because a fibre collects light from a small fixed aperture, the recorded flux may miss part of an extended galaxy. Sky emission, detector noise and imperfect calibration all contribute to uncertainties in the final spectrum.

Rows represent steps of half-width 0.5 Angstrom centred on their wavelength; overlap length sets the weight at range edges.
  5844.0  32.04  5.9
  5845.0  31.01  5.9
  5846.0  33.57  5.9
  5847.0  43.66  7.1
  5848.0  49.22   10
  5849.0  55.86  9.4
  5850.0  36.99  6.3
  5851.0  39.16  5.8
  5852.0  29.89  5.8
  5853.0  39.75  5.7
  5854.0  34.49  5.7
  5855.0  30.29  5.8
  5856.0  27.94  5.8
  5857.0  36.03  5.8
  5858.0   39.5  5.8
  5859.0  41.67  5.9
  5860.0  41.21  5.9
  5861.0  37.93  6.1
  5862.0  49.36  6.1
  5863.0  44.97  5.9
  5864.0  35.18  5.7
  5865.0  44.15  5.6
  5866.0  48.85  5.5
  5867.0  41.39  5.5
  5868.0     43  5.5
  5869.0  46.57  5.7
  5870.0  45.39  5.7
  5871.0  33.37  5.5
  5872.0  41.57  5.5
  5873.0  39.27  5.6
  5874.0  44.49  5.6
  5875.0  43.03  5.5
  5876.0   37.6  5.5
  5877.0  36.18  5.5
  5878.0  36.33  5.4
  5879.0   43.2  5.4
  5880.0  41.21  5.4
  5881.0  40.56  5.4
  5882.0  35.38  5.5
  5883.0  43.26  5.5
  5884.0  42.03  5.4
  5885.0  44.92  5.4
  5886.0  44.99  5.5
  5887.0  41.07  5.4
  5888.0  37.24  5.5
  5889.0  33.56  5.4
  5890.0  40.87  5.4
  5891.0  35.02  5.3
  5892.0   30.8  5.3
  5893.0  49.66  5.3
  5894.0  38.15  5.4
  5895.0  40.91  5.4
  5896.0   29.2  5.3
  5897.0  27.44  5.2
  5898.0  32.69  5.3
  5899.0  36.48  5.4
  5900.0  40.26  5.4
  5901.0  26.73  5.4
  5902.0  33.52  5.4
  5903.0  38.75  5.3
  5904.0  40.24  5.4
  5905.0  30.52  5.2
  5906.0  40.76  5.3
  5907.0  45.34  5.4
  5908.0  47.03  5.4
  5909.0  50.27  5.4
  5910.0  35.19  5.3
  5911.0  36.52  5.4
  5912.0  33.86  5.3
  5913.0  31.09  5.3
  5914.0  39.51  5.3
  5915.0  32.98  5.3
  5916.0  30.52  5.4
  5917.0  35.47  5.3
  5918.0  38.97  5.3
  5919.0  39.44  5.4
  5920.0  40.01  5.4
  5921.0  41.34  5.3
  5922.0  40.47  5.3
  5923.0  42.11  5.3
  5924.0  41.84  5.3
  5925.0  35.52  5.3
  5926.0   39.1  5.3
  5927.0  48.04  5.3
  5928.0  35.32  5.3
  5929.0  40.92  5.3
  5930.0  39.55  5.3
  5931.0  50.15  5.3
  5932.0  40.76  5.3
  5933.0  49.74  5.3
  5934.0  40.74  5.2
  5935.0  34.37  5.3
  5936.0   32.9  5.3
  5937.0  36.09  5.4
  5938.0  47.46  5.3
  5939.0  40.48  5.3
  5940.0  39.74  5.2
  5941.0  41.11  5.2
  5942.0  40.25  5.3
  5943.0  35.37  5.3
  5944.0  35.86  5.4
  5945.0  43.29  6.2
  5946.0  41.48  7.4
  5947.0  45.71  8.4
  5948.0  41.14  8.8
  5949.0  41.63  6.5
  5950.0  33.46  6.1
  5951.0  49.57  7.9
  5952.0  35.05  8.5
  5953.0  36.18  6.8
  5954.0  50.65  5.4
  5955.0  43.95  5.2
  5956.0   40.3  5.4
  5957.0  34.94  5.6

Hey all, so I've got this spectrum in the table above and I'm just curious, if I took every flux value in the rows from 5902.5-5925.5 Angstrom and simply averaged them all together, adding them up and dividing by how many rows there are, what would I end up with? 38.6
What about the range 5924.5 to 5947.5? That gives 40.6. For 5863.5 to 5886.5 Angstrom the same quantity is 41.4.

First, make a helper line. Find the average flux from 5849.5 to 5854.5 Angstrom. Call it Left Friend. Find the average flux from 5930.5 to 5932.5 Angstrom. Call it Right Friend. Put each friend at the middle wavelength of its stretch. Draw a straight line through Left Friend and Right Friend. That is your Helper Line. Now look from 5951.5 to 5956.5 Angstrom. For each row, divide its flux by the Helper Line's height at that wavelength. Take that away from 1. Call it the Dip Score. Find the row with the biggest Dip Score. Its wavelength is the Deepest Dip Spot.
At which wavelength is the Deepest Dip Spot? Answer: 5952.0 Angstrom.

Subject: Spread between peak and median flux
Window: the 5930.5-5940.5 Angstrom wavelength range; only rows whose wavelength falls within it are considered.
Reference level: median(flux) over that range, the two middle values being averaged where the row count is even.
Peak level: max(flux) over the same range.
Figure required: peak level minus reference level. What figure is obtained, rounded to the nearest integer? 10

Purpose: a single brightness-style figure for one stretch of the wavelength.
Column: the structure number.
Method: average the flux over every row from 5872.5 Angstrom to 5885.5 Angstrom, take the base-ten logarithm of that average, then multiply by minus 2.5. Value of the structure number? -4.02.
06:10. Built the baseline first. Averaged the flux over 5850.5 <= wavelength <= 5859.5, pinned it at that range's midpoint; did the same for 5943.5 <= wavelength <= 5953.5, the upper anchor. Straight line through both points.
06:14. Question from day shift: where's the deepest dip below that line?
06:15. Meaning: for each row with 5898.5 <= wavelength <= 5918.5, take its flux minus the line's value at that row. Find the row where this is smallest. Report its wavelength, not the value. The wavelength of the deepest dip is 5901.0 Angstrom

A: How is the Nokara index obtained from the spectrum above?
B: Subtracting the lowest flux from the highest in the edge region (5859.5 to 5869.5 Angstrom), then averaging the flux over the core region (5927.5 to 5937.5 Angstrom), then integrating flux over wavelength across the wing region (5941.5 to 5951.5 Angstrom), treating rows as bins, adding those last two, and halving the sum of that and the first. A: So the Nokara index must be 231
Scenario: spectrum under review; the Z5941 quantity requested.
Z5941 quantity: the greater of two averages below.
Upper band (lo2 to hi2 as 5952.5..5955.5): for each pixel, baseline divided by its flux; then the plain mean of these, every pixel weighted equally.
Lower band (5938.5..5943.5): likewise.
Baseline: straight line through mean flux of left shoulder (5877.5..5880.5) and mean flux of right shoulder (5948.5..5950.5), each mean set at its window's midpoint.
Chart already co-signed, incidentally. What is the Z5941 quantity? 0.96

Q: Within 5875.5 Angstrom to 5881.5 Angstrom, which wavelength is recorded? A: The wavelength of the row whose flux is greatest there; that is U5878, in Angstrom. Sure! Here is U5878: 5879.0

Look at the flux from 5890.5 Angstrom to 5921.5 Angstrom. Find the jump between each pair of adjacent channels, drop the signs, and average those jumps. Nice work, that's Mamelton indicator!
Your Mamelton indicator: 5.7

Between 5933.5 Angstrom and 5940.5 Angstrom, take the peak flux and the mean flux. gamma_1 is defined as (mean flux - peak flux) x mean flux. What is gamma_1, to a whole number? -335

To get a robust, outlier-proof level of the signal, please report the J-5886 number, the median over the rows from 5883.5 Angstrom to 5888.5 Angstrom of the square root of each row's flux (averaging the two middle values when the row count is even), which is 6.48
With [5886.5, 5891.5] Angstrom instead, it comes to 6.10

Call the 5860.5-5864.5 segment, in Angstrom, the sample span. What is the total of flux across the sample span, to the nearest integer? 167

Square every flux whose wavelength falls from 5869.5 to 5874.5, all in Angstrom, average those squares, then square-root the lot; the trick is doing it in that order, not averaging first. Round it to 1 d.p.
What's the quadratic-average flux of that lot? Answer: 41.0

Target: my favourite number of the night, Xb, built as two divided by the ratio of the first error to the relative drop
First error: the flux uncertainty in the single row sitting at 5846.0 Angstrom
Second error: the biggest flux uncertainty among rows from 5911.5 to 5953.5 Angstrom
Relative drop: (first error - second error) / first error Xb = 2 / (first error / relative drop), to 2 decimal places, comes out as -0.17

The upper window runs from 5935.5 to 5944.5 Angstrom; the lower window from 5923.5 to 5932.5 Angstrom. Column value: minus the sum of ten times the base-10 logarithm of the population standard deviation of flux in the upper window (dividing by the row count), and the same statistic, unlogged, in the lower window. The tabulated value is -10.8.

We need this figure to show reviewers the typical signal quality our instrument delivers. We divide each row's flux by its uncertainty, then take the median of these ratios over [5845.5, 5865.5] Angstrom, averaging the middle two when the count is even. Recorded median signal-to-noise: 6.19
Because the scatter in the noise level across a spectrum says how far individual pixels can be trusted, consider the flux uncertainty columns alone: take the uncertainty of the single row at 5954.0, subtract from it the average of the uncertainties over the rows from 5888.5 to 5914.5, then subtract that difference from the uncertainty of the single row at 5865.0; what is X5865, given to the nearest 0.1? 5.5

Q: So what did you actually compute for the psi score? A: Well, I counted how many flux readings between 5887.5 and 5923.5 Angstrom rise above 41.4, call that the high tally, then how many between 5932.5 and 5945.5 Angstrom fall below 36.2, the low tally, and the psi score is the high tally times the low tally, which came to 25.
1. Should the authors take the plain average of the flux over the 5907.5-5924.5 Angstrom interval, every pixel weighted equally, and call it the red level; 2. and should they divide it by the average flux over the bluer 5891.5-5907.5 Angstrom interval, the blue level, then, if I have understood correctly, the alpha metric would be 1.06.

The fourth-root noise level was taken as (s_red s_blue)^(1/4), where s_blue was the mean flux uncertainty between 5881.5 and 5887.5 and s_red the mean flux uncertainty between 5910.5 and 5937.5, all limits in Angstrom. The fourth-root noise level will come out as 2.32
